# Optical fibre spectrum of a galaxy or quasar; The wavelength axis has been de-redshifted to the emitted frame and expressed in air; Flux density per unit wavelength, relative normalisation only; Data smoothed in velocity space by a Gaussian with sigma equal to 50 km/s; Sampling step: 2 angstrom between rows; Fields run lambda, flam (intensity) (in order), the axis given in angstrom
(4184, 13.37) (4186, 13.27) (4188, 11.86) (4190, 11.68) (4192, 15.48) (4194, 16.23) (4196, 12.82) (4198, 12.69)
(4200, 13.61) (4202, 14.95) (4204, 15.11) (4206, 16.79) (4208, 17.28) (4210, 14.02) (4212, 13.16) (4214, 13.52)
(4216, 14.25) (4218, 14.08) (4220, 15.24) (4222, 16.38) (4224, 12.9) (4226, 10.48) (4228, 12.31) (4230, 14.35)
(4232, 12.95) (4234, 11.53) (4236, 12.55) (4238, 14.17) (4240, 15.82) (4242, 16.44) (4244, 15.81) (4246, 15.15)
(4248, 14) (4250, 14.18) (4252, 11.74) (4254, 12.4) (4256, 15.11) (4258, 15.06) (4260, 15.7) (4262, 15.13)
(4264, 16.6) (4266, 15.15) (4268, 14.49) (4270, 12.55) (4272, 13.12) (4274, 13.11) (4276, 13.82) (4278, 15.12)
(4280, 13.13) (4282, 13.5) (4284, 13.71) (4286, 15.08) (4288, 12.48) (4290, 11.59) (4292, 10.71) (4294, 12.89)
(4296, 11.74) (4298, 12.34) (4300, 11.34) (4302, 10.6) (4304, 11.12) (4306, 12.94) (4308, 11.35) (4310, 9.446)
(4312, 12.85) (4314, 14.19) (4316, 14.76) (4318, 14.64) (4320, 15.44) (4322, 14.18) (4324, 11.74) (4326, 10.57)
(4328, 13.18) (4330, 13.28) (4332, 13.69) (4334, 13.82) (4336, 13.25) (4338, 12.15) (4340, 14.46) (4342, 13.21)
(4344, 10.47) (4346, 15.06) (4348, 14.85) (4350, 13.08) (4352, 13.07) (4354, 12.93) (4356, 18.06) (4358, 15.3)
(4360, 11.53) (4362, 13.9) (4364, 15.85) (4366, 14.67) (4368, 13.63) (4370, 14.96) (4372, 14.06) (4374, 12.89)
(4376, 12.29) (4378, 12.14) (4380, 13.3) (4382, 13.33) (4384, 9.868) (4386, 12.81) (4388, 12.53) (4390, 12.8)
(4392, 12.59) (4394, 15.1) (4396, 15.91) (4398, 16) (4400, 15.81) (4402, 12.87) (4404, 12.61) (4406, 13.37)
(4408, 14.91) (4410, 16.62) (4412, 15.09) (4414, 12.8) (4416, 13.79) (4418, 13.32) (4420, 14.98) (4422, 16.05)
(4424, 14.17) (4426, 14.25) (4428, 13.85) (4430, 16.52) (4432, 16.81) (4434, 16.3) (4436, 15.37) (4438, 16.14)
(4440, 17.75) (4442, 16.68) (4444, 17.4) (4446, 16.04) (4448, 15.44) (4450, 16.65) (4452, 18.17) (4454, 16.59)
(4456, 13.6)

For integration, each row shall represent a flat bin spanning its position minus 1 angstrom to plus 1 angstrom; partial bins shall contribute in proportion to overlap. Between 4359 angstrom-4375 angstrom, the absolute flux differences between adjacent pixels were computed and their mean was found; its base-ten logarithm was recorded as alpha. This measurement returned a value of 0.15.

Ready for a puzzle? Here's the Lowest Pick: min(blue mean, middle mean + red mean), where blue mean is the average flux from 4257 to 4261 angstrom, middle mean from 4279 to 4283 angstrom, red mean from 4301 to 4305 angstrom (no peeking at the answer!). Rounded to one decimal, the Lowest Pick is 15.4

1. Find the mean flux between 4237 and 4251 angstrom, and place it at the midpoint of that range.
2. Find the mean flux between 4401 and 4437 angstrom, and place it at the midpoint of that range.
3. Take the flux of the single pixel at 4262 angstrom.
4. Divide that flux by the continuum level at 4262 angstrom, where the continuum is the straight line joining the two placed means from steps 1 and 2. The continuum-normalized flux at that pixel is 1.01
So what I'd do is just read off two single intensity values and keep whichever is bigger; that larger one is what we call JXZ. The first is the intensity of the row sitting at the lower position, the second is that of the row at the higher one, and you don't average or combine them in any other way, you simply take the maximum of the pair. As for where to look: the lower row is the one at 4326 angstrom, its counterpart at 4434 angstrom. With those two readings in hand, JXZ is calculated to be 16.3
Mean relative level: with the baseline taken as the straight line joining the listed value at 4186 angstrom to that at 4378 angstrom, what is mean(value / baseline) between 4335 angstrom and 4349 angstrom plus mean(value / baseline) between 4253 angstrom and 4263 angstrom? 2.22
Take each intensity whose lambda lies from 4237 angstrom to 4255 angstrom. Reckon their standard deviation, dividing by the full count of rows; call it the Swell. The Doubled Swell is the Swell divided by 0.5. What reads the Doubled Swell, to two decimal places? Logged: 2.99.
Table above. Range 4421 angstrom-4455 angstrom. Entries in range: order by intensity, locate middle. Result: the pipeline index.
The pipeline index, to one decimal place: 16.3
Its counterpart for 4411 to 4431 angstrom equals 14.2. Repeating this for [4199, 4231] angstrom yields 14.2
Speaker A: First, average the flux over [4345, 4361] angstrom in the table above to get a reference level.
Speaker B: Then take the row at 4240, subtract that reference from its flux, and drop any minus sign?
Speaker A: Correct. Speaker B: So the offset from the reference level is 1.6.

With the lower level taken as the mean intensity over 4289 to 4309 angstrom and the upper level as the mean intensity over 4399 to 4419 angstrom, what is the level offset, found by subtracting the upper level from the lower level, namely -2.5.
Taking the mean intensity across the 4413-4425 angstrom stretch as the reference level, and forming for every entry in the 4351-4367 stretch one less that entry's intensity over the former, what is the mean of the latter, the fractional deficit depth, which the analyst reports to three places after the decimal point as -0.016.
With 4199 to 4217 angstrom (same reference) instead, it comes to -0.039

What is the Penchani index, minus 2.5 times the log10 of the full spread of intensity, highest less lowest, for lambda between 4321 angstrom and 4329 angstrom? -1.4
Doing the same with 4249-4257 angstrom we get -1.3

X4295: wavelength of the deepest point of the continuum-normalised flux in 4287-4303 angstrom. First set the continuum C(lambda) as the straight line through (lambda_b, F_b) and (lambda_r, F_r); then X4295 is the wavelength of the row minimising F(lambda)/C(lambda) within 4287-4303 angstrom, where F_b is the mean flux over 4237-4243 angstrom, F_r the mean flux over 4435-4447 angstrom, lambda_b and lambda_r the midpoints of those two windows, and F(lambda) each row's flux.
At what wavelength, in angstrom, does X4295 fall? 4302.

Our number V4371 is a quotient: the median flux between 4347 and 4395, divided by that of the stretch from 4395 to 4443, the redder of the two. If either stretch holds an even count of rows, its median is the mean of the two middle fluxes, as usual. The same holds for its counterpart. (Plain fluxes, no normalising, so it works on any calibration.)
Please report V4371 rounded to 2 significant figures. 0.87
